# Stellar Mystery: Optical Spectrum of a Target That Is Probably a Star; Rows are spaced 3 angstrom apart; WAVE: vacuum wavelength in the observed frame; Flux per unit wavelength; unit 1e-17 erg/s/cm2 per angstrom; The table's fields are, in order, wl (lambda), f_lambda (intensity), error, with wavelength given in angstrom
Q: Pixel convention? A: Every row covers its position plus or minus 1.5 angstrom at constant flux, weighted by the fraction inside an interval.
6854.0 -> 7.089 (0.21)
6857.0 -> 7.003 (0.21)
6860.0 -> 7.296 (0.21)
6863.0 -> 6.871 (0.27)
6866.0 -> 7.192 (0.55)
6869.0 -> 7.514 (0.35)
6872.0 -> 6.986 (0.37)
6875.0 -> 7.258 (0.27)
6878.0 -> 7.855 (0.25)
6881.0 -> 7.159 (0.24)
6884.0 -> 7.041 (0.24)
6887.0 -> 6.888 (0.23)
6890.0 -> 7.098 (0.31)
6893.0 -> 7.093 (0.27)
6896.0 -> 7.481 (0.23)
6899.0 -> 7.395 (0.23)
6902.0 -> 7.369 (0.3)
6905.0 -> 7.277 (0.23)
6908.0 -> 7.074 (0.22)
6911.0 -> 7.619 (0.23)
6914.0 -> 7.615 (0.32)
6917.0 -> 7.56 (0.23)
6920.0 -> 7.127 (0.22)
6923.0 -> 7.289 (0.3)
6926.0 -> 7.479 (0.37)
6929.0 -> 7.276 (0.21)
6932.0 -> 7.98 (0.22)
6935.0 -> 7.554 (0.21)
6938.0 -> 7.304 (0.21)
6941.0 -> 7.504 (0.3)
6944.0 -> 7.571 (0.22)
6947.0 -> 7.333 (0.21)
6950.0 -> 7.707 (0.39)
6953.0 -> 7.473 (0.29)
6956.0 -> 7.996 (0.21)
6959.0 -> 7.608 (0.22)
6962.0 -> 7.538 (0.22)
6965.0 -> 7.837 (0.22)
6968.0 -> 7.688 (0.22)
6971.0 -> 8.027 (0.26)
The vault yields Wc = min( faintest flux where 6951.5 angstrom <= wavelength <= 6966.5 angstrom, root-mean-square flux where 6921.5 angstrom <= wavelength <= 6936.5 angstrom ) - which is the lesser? 7.5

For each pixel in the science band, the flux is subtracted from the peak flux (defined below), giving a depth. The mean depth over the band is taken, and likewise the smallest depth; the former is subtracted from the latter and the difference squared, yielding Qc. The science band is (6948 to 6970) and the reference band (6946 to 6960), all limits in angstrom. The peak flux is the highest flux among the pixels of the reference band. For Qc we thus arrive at 0.09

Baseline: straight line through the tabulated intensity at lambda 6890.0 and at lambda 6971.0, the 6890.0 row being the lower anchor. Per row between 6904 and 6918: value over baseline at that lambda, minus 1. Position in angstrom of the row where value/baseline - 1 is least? 6908.0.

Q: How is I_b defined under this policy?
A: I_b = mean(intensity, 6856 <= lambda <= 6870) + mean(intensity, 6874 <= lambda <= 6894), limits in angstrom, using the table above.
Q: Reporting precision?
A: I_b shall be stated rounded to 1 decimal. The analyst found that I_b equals 14.4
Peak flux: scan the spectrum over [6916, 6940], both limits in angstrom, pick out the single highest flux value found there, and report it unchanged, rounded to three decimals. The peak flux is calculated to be 7.980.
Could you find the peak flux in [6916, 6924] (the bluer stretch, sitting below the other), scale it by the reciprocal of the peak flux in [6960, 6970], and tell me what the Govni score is 0.96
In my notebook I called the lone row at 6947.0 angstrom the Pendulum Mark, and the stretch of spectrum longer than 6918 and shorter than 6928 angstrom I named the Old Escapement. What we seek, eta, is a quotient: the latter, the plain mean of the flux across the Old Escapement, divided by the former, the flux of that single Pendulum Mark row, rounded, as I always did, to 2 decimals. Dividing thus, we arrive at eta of 1.00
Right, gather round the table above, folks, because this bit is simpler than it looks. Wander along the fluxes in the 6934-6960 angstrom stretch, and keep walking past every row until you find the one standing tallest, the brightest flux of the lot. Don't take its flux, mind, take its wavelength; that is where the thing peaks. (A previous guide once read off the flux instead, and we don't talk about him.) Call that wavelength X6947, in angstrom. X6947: 6956.0 angstrom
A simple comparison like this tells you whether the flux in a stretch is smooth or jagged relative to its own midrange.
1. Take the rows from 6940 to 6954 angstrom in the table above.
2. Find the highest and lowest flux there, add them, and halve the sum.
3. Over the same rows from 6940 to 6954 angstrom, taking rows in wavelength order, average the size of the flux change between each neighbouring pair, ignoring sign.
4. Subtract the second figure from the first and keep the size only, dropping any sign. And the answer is 7.29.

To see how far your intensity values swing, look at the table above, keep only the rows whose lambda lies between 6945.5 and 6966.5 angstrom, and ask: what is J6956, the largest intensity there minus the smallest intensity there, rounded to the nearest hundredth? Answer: 0.66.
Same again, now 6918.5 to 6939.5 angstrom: 0.85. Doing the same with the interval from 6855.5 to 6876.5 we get 0.64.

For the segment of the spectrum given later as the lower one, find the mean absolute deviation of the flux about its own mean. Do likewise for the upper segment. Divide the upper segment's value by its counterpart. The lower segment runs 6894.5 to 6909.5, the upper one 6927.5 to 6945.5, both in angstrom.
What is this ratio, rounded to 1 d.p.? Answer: 1.5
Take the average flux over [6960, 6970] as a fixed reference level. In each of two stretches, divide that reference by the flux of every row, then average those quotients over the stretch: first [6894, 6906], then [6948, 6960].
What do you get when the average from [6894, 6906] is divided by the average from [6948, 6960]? 1.04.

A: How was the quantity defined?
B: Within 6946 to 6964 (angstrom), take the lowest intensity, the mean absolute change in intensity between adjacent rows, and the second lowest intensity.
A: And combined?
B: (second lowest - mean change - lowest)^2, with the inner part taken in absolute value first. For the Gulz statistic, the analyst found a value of 0.032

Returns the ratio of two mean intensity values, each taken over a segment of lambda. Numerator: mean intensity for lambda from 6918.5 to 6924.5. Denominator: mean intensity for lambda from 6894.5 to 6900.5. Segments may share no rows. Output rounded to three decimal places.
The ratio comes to 0.969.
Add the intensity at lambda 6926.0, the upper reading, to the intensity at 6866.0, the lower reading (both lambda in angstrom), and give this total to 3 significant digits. 14.7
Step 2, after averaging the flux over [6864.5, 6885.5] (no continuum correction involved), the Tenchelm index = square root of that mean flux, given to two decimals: 2.70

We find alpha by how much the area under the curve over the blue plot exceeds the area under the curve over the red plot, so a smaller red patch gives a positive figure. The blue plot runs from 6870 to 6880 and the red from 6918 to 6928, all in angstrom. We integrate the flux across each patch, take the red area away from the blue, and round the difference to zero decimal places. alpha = 1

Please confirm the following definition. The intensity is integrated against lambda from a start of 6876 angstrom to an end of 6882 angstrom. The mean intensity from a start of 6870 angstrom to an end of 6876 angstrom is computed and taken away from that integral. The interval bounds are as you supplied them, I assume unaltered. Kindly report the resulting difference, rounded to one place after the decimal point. 37.9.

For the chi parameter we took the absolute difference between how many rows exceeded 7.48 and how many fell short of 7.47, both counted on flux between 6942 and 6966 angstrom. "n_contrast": 5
